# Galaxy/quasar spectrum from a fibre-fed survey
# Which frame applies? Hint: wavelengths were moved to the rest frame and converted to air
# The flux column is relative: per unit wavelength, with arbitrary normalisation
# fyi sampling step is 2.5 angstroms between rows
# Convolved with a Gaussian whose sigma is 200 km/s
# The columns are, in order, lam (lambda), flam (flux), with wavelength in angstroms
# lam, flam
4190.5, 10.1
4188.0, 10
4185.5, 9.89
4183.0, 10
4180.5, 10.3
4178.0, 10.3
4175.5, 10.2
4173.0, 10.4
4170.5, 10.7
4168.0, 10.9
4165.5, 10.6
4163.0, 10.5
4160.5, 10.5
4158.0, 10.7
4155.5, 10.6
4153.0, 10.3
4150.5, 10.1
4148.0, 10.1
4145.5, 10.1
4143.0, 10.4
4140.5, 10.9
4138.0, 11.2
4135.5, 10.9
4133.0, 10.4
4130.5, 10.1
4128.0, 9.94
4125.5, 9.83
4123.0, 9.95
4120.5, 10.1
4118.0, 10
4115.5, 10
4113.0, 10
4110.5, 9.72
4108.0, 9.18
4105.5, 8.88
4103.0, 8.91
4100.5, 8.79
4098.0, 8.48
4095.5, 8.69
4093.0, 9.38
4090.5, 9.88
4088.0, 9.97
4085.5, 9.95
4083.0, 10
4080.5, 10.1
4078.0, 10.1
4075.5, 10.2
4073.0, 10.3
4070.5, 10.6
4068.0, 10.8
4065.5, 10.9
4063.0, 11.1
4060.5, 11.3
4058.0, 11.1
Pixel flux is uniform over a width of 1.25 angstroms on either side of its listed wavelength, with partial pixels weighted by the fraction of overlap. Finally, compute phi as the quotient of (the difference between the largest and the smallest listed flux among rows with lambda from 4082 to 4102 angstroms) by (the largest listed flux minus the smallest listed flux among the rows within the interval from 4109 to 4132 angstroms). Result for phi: 4.0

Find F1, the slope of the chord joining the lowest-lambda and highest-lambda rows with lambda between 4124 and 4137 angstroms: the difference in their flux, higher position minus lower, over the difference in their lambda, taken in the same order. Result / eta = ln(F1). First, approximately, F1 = 0.107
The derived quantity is -2.2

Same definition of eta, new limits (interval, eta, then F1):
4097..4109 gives -2.7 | 0.070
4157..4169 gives -3.9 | 0.020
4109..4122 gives -3.3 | 0.038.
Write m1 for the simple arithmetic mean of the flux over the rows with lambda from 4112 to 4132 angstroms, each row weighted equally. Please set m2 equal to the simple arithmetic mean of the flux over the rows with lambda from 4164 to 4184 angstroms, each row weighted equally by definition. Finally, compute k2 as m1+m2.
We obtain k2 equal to 20.4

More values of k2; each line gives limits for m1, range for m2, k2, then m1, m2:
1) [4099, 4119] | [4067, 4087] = 19.7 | 9.4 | 10.3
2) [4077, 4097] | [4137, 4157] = 20.2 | 9.8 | 10.5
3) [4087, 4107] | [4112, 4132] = 19.1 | 9.1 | 10.0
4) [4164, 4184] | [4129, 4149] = 20.9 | 10.4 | 10.5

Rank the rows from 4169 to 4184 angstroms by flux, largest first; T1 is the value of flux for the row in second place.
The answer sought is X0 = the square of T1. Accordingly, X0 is 108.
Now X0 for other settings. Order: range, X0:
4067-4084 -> 112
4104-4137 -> 108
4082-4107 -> 99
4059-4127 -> 123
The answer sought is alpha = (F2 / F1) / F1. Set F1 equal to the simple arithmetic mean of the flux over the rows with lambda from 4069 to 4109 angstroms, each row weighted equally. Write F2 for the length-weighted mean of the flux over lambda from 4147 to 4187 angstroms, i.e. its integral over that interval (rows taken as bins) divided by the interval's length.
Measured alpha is 0.113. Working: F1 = 9.6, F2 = 10.4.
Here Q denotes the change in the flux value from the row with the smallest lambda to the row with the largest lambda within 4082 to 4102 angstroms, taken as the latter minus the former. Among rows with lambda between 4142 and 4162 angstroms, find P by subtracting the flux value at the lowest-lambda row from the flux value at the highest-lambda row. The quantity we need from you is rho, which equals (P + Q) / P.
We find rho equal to -11.1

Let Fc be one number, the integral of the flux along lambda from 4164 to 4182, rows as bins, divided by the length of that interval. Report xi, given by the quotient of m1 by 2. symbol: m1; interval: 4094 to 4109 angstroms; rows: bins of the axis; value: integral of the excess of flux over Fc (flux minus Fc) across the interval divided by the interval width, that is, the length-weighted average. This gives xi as -0.8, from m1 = -1.7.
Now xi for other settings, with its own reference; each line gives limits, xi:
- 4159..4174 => 0.1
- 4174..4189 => -0.2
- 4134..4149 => 0.1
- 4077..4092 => -0.2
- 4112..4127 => -0.3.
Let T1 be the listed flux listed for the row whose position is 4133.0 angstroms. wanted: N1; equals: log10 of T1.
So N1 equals 1.02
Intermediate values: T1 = 10.4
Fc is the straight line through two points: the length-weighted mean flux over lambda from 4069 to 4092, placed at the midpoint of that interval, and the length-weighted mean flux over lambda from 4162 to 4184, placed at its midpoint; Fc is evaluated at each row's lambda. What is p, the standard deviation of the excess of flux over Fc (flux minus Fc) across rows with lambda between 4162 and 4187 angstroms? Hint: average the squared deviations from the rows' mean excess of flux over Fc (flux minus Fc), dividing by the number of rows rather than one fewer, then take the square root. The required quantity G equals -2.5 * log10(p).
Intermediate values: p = 0.31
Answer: 1.25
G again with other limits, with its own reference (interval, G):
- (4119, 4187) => 1.14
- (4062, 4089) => 0.94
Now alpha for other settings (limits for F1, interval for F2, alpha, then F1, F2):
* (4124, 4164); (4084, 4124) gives 0.088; 10.4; 9.5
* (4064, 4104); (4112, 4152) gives 0.106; 9.8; 10.3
